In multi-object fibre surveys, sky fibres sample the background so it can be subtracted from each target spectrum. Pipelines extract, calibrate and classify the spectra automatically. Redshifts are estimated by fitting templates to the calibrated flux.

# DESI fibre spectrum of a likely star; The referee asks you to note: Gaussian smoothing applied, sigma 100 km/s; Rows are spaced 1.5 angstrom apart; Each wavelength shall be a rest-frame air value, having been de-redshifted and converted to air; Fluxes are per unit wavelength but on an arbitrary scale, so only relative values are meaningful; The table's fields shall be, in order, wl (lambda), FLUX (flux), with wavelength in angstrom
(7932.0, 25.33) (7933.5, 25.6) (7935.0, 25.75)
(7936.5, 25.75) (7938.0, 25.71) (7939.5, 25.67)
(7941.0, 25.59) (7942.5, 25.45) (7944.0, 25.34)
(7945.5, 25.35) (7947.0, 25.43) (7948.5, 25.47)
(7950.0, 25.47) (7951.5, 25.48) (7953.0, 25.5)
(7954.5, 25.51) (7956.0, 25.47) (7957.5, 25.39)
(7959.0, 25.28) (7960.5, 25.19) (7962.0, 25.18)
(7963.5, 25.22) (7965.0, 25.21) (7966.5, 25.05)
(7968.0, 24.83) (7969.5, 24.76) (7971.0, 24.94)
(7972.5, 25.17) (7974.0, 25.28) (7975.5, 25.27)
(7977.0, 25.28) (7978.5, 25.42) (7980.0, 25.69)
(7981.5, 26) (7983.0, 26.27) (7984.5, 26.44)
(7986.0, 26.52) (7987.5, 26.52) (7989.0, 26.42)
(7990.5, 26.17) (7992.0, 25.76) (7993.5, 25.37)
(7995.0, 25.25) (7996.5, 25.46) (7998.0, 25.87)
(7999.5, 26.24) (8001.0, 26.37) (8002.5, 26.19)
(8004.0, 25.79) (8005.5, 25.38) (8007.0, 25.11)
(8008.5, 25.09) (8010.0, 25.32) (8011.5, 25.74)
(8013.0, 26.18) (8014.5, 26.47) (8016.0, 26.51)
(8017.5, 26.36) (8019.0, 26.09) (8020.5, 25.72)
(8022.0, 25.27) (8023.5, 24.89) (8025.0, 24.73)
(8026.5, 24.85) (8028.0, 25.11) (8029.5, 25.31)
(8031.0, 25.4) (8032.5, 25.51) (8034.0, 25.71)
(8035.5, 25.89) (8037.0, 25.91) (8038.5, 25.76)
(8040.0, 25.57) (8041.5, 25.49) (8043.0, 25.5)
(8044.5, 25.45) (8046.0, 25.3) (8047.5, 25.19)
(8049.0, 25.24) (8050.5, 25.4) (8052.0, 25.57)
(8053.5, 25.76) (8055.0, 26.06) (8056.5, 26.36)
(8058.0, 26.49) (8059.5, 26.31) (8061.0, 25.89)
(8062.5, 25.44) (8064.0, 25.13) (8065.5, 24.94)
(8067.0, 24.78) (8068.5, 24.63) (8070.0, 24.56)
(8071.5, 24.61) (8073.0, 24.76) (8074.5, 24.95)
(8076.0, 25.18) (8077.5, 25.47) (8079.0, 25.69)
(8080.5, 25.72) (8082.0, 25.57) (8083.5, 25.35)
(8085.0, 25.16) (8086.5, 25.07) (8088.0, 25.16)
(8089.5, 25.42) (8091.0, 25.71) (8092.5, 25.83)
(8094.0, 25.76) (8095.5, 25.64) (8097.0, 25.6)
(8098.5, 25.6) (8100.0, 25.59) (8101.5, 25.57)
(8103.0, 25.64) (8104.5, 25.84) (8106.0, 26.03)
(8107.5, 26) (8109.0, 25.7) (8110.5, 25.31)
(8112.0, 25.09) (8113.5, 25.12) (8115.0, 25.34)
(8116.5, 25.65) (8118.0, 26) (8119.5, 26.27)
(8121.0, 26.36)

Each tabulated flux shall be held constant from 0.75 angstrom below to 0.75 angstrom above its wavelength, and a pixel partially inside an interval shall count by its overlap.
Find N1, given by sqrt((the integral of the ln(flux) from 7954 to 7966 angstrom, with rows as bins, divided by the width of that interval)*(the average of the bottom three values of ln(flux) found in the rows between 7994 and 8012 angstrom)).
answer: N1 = 3.23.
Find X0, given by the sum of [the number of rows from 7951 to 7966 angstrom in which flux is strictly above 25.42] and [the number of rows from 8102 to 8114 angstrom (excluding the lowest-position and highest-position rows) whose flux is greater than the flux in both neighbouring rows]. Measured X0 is 5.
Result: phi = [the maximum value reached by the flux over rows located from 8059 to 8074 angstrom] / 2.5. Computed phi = 10.5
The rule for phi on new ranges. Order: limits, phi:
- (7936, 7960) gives 10.3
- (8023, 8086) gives 10.6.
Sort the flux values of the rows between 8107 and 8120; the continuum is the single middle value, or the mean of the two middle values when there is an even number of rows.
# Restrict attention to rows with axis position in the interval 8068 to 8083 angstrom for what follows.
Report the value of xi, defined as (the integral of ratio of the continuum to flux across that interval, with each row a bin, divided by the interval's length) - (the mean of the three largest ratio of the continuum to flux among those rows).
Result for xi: -0.0215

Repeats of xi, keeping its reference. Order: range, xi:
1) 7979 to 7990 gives -0.0096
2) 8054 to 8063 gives -0.0115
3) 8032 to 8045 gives -0.0066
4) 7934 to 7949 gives -0.0071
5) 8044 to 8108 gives -0.0354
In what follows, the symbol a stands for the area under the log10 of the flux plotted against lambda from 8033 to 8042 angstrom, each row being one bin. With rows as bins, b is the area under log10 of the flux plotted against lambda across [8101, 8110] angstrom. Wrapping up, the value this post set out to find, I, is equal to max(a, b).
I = 13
